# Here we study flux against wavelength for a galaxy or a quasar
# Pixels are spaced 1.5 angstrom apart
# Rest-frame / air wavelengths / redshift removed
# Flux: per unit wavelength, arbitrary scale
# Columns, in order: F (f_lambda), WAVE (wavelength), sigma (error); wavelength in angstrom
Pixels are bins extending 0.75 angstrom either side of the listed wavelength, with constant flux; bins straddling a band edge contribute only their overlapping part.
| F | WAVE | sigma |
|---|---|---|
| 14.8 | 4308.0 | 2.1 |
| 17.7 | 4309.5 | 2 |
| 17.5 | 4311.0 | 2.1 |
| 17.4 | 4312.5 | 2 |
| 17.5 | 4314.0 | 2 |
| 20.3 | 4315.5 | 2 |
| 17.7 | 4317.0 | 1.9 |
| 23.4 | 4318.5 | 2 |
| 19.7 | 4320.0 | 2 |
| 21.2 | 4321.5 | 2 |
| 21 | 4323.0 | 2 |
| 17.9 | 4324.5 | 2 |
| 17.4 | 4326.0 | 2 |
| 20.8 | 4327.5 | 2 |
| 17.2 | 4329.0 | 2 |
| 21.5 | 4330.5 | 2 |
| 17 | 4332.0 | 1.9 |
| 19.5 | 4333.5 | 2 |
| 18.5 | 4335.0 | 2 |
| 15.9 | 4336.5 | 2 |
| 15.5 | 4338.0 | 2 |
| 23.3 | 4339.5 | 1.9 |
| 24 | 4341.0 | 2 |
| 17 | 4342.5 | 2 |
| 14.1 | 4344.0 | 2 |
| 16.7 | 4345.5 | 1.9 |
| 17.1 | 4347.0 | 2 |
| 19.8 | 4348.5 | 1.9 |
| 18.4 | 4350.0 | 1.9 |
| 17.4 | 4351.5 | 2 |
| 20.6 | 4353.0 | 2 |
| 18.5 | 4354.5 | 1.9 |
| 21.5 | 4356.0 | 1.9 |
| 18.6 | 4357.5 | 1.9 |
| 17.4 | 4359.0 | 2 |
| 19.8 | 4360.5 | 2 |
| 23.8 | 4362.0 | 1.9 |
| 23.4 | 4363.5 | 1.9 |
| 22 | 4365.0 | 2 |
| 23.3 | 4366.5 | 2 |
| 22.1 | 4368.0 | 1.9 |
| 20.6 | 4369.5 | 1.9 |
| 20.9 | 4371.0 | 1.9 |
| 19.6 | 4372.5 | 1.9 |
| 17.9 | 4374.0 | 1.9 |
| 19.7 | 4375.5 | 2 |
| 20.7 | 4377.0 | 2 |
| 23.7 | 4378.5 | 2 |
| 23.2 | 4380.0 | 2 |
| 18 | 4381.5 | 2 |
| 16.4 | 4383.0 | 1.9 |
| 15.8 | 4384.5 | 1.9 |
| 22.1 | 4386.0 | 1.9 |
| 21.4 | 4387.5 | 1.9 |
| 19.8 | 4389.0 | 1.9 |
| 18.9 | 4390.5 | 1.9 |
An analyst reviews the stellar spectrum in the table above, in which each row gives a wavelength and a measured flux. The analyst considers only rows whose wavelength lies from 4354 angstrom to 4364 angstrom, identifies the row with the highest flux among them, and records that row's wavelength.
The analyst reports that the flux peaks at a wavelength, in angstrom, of 4362.0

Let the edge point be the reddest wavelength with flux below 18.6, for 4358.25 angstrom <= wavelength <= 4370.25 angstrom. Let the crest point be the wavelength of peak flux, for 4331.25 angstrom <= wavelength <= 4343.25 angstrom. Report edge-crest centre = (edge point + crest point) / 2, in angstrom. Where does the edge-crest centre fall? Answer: 4350.0 angstrom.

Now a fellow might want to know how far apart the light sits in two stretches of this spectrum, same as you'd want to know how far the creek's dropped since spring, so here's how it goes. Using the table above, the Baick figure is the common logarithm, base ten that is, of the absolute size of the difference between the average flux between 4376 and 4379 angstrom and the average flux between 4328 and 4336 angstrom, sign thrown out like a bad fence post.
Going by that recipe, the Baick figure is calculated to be 0.5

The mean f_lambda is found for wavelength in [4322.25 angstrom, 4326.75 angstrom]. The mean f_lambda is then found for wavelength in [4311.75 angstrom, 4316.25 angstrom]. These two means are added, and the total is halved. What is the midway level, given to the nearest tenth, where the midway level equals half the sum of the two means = 18.6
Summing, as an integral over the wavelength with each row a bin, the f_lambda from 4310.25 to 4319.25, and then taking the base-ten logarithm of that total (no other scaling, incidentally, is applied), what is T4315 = 2.23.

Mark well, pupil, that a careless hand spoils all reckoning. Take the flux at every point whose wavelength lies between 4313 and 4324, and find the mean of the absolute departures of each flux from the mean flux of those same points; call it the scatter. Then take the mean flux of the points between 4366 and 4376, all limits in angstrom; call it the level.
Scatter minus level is -19.0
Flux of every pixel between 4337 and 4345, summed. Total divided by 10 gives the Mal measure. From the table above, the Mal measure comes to 9.4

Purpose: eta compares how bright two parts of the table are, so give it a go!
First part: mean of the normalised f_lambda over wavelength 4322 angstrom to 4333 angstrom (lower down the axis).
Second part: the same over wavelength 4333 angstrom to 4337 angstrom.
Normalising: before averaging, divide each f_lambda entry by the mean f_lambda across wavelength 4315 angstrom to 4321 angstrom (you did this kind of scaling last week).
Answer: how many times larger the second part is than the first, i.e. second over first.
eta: 0.95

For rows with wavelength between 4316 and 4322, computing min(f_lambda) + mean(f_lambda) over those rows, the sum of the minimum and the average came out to 38.2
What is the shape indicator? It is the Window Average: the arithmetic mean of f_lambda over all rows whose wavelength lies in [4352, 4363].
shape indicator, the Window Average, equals 20.0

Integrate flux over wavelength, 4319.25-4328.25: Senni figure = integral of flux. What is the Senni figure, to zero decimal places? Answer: 177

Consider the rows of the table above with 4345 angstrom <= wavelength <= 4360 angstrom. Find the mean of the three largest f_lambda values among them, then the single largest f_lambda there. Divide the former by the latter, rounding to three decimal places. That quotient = 0.960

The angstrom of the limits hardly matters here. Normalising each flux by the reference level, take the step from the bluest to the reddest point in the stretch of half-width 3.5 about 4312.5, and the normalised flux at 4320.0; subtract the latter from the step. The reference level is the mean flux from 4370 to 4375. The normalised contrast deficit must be -0.88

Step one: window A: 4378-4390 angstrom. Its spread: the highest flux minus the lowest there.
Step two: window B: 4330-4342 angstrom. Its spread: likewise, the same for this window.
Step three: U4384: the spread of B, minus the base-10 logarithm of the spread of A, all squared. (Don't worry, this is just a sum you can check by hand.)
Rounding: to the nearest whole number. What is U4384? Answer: 58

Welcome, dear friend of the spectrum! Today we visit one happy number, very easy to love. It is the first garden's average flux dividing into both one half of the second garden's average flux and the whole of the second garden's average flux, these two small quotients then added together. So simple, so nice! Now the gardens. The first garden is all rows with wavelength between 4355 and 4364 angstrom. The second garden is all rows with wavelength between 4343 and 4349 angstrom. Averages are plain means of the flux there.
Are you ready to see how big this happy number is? 1.22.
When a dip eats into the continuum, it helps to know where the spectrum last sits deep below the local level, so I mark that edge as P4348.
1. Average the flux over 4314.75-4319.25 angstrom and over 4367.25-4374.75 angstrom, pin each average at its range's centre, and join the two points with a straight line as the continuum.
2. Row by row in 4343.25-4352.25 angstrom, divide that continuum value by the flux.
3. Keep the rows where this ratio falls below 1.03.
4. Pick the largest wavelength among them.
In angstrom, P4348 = 4348.5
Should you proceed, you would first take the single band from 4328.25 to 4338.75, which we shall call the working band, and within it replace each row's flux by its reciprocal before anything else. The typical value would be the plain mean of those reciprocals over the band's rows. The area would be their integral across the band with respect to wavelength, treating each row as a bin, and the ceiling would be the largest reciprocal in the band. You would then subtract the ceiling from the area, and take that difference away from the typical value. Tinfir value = -0.47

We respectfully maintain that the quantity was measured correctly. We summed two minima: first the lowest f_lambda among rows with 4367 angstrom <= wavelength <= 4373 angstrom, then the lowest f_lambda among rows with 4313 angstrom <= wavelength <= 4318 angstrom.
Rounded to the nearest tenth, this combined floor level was 37.1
